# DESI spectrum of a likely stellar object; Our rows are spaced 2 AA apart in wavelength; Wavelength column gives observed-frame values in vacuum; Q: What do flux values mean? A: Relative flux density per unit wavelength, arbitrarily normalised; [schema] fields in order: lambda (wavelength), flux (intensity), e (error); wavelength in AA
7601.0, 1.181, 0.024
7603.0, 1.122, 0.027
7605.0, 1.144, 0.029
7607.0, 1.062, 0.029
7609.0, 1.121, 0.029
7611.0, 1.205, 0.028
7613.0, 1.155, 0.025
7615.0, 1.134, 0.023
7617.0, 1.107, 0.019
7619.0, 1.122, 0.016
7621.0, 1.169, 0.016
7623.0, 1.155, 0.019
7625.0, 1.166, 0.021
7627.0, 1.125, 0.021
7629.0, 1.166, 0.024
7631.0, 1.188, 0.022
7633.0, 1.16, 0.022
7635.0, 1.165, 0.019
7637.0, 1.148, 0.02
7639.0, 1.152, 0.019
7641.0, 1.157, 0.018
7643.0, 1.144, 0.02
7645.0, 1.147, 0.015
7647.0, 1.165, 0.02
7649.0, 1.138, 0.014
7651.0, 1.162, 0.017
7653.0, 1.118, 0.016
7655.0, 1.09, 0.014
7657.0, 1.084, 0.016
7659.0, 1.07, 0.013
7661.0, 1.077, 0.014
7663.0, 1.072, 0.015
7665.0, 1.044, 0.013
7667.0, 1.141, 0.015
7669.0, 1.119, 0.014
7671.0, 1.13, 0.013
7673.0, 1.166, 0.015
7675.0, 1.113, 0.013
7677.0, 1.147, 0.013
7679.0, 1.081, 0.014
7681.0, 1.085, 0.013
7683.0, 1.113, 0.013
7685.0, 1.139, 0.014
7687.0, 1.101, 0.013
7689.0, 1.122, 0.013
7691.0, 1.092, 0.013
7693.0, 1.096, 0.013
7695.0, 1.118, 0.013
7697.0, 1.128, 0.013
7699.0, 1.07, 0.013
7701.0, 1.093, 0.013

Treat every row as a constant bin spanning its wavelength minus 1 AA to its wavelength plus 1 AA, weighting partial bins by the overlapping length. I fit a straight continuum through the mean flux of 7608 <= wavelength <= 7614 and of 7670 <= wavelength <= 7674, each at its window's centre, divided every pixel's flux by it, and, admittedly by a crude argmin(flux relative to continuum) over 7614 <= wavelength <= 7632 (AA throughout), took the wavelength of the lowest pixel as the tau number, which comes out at 7617.0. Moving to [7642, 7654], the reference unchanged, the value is 7653.0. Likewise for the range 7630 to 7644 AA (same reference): 7643.0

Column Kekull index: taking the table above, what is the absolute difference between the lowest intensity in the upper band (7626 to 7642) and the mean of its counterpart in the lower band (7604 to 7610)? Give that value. 0.016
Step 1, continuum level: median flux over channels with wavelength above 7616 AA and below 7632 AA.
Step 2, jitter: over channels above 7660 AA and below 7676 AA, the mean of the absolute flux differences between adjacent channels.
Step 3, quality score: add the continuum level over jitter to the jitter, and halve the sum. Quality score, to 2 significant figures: 16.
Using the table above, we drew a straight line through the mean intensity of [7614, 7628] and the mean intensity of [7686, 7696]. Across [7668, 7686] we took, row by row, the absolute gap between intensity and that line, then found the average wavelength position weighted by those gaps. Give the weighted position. 7677.6 AA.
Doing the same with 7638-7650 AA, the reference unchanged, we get 7643.9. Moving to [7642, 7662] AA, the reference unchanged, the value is 7653.8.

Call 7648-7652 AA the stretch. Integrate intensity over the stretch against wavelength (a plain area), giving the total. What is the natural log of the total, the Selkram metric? 1.53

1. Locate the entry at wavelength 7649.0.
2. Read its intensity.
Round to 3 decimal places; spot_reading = 1.138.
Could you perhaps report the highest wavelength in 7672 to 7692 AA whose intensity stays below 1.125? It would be 7691.0 AA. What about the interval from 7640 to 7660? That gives 7659.0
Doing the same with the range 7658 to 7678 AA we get 7675.0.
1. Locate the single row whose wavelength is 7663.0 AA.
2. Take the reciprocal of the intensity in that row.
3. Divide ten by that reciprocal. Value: 10.7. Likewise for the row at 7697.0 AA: 11.3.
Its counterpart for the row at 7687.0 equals 11.0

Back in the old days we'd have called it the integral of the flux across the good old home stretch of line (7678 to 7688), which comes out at 11.04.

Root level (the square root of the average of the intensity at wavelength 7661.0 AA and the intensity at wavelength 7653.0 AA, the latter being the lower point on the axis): 1.05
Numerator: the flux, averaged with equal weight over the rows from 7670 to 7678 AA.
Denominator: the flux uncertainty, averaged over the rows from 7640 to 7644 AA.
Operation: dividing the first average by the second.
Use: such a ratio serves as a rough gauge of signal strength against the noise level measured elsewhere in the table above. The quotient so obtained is 60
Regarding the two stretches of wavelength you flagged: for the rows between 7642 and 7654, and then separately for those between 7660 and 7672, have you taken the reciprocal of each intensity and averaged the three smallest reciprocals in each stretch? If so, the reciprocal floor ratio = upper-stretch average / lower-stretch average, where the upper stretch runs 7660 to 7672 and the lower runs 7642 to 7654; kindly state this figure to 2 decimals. 1.02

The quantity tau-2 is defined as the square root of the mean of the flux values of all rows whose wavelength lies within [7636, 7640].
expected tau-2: 1.07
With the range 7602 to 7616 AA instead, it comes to 1.07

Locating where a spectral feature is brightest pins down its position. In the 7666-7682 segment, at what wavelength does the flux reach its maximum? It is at 7673.0 AA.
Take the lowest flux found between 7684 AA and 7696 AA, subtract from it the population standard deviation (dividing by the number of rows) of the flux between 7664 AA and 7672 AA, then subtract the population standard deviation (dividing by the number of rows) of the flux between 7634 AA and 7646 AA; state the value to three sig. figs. 1.05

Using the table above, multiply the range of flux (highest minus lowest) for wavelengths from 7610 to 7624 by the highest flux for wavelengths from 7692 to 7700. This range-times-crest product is 0.111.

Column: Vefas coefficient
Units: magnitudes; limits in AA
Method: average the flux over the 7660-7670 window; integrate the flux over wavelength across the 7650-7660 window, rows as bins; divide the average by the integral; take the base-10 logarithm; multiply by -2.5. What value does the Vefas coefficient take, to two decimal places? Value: 2.51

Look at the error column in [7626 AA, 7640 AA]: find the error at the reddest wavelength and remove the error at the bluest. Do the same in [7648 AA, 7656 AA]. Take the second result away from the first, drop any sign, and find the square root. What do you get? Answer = 0.045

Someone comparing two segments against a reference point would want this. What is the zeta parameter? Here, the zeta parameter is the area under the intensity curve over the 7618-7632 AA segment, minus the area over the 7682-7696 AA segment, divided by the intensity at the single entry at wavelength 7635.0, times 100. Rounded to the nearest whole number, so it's 53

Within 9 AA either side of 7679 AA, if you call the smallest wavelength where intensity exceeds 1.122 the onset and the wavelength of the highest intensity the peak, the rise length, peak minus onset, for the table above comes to 2 AA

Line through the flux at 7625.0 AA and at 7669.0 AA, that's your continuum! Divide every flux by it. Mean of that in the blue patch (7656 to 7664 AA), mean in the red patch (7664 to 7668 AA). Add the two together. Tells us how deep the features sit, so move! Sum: 1.93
